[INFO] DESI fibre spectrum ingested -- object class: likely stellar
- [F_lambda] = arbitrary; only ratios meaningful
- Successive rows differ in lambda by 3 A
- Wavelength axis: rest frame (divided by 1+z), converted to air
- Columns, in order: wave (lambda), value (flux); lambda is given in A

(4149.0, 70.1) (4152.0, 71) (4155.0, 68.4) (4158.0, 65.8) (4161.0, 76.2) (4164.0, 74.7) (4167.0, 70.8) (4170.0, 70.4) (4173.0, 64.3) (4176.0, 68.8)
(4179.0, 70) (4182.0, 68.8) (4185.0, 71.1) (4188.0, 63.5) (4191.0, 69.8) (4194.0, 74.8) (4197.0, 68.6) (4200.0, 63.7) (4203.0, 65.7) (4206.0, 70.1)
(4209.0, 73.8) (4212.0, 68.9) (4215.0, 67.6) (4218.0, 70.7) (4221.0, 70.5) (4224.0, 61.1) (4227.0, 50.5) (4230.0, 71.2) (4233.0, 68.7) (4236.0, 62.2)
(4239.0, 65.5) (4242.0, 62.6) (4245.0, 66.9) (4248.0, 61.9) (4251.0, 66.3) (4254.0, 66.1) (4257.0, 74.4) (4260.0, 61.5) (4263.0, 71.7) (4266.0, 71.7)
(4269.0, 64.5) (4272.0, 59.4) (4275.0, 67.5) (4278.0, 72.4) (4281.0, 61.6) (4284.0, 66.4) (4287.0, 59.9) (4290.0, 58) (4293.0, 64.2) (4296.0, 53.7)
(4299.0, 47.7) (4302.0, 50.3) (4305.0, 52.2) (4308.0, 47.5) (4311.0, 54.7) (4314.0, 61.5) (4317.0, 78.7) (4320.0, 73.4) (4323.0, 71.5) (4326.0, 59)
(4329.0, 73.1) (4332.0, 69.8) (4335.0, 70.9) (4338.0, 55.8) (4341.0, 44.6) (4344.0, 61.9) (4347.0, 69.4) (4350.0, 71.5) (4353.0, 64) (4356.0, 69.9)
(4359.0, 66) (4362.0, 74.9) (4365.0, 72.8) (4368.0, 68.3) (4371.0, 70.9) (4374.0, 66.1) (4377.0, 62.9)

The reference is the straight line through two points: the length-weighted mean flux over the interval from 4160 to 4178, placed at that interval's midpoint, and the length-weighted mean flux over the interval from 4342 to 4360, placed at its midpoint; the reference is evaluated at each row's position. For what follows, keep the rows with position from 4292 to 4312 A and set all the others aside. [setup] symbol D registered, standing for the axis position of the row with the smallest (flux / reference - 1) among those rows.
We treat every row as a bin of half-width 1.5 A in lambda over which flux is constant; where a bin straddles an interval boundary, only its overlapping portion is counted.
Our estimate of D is 4308.0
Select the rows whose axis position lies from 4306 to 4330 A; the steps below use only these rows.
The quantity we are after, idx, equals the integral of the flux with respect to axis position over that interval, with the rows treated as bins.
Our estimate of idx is 1548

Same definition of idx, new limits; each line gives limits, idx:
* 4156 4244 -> 5979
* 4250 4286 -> 2407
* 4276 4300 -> 1462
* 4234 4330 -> 6082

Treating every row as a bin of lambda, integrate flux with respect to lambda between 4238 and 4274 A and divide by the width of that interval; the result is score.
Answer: 66.1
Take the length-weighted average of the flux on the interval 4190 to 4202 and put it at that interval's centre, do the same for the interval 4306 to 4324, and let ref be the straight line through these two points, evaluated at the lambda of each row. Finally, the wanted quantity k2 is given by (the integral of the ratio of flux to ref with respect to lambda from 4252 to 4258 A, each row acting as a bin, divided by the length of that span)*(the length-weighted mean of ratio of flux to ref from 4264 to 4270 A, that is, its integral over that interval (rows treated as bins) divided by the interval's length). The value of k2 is 1.09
